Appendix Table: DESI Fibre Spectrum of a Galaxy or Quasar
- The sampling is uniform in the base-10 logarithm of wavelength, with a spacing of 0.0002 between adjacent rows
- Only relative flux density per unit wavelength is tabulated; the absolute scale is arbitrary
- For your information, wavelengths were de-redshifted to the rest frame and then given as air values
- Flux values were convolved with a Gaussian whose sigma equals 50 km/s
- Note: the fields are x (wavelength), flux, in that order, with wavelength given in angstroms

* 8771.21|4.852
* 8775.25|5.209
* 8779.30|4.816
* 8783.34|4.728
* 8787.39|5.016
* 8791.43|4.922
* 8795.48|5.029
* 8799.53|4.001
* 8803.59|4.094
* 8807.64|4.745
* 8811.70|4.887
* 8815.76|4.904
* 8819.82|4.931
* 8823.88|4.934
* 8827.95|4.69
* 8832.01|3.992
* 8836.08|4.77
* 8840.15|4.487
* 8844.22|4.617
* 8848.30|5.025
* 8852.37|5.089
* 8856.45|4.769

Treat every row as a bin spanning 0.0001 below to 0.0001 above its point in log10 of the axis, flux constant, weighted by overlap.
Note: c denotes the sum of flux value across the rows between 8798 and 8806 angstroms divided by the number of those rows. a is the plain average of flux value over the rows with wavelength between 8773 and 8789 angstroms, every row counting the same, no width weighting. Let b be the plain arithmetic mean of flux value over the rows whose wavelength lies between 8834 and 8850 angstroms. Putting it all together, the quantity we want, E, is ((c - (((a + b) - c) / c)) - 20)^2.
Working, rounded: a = 4.94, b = 4.72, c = 4.05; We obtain 300.7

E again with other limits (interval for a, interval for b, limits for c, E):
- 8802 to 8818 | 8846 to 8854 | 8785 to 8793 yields 255.6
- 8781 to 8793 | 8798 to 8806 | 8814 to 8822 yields 252.8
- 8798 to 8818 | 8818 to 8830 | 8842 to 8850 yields 260.0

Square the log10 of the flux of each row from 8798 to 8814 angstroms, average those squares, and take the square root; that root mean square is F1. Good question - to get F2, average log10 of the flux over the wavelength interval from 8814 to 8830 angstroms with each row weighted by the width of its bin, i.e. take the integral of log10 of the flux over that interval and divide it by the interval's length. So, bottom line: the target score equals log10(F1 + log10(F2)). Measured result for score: -0.316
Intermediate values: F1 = 0.646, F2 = 0.687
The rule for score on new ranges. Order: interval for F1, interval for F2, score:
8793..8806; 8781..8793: -0.320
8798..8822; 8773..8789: -0.299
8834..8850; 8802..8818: -0.301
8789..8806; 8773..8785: -0.307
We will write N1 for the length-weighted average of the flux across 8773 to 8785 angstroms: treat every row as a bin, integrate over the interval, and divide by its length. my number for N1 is 4.9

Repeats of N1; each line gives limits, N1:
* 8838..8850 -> 4.7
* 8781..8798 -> 4.9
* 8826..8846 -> 4.5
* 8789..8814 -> 4.6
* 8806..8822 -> 4.9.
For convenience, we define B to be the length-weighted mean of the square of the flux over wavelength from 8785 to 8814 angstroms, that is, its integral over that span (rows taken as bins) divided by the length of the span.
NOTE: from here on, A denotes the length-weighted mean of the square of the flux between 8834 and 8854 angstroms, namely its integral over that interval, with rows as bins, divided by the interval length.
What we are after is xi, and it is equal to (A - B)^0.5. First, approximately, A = 23.0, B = 22.0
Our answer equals 1.00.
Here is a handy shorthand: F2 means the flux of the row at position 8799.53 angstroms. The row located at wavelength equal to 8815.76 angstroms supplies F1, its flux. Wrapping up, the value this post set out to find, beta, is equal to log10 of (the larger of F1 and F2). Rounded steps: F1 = 4.904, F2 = 4.001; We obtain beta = 0.69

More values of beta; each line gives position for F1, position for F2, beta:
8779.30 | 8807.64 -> 0.68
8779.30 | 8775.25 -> 0.72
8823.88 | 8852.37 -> 0.71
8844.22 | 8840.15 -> 0.66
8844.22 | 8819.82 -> 0.69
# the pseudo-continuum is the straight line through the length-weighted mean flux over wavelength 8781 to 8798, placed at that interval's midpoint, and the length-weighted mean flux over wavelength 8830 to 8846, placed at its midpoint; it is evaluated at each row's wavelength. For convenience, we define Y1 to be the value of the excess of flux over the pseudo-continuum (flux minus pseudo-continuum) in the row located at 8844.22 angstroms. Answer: 0.21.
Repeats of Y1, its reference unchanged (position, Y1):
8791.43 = 0.04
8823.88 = 0.34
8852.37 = 0.75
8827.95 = 0.14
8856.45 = 0.47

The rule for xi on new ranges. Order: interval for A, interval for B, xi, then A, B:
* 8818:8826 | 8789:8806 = 1.89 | 24.3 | 20.7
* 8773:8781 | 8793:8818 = 1.92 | 25.2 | 21.5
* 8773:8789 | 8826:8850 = 1.80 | 24.4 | 21.2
